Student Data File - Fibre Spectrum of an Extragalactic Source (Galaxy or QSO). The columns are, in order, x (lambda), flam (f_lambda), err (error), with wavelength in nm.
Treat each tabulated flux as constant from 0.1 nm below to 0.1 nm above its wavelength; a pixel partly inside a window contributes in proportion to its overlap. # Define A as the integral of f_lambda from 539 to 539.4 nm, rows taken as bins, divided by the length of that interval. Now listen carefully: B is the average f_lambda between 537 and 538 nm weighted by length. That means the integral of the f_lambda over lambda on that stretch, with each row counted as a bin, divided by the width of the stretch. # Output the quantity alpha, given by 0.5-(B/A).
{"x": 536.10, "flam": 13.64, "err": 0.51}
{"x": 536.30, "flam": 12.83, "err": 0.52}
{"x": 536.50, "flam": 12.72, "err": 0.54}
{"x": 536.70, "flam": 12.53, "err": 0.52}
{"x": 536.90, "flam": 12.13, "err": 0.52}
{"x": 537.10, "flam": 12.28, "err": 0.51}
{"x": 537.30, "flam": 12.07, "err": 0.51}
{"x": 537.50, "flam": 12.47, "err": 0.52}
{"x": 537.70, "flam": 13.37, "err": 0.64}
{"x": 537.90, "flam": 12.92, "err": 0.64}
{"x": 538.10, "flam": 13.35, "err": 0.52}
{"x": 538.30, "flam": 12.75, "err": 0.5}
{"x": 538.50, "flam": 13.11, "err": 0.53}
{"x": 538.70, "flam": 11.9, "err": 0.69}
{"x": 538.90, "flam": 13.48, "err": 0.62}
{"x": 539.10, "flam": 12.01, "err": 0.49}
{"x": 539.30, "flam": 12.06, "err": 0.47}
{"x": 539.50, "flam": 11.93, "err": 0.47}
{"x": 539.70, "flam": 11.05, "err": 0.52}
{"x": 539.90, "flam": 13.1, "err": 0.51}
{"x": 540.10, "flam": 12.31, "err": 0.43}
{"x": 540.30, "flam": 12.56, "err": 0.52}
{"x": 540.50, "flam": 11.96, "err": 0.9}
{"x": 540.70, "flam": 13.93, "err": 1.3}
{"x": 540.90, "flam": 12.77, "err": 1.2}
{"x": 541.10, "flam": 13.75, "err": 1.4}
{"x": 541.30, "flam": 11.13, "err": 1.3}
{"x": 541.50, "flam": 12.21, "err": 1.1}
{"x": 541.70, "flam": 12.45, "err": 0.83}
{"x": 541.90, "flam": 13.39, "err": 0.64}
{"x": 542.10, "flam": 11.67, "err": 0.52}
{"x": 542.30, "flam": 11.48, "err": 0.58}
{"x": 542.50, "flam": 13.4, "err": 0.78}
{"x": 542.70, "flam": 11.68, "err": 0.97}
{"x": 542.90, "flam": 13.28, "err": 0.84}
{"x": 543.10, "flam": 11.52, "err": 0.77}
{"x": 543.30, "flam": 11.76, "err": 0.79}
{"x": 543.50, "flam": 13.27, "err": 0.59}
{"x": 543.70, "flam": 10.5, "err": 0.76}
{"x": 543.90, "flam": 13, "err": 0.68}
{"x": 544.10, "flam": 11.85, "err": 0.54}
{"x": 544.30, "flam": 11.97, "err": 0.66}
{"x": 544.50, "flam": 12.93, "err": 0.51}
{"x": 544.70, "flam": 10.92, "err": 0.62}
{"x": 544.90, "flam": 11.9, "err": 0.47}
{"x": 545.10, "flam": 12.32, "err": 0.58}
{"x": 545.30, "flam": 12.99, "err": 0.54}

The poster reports -0.549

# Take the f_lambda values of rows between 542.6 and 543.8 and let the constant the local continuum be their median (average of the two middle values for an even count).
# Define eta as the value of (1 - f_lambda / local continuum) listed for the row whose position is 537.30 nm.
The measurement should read -0.03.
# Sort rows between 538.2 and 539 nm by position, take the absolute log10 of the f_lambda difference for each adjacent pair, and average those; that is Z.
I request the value 0.036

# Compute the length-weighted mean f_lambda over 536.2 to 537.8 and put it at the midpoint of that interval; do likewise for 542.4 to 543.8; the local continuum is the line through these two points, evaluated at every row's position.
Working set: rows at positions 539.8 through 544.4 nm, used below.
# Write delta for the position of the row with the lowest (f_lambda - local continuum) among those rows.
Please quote 543.70 nm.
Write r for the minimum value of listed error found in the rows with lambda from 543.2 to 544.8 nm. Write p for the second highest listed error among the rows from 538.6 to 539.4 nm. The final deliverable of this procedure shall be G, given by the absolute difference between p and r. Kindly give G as 0.11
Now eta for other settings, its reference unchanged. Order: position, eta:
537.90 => -0.10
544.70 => 0.07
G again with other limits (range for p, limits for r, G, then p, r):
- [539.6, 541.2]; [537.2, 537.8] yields 0.79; 1.30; 0.510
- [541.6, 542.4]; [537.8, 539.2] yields 0.15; 0.64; 0.490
